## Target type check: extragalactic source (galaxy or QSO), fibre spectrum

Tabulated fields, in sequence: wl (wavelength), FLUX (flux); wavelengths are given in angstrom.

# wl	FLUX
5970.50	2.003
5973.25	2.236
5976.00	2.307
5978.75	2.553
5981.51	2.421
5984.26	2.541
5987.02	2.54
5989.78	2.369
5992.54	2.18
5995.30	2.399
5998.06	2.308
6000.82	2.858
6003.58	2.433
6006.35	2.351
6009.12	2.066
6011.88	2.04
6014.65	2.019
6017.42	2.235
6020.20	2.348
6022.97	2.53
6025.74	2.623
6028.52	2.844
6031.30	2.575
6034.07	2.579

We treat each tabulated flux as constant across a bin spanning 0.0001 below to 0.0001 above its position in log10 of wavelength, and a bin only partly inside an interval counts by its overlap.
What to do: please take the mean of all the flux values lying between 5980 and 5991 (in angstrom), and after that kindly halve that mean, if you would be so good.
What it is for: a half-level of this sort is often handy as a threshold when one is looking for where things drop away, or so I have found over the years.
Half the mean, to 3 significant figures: 1.23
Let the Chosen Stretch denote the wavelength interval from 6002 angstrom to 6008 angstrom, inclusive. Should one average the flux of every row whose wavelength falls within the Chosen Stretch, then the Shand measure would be 2.39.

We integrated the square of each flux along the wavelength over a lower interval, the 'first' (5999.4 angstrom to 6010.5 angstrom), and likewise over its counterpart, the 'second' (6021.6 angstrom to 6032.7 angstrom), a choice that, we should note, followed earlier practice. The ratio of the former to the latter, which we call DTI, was 0.85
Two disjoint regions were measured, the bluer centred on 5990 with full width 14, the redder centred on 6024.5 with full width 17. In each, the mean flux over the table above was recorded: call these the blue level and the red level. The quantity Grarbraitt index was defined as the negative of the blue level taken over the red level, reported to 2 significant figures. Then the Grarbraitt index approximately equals -0.95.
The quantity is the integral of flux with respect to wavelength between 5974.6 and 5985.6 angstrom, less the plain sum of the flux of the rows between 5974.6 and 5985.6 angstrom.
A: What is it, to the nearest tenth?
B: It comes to 17.2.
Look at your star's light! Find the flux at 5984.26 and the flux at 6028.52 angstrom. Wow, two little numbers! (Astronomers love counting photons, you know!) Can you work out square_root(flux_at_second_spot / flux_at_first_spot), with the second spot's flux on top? 1.06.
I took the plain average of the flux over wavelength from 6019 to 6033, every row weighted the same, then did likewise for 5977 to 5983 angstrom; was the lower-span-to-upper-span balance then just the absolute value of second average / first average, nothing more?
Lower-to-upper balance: 0.96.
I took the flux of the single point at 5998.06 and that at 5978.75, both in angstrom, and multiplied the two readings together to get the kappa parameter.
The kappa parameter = 5.89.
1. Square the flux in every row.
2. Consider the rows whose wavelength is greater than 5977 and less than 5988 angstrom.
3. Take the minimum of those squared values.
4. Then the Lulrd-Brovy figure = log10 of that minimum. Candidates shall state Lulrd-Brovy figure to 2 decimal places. 0.77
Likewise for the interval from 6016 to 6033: 0.70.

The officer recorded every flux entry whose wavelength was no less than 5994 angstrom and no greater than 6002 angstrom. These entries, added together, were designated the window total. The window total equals 7.6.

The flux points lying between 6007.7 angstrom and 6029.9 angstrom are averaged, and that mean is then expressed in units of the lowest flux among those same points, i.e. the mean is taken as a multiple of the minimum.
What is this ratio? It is 1.16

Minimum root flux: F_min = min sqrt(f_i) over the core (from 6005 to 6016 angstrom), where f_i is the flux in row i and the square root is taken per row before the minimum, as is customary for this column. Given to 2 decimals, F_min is 1.42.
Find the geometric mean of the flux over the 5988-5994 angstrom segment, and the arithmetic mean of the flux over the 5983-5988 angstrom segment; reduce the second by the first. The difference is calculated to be 0.3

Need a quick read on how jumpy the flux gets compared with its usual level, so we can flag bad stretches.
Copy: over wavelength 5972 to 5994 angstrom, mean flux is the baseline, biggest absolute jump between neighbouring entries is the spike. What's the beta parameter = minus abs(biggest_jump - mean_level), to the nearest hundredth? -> -2.15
